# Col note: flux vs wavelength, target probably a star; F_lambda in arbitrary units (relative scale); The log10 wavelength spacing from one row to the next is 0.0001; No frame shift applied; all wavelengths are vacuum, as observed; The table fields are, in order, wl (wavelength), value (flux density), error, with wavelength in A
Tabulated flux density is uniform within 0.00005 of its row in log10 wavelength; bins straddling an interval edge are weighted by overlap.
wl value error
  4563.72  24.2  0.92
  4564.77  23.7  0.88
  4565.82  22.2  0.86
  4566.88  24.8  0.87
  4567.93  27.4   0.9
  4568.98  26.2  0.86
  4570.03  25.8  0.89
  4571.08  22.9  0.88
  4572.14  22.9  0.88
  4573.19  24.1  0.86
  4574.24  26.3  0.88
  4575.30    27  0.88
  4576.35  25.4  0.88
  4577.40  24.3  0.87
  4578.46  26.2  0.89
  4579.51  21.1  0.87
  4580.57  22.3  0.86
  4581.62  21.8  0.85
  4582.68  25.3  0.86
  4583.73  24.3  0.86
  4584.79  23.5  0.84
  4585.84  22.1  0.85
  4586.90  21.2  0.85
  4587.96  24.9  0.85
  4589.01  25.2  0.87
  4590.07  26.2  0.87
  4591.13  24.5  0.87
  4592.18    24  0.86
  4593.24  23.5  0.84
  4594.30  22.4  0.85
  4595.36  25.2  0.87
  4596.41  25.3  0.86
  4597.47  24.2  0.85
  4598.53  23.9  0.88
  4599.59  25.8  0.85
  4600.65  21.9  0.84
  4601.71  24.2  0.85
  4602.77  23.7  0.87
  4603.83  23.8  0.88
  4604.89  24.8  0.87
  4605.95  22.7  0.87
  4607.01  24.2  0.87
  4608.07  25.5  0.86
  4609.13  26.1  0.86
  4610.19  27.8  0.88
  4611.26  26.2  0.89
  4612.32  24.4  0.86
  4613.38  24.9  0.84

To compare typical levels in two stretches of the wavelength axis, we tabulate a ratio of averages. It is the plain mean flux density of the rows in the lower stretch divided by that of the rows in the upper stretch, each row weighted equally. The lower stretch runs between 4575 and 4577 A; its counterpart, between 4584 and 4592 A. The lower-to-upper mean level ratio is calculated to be 1.09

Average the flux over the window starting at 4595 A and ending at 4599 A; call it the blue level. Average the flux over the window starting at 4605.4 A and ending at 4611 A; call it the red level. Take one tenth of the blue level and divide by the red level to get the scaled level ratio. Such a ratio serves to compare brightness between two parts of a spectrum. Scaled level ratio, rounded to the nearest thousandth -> 0.098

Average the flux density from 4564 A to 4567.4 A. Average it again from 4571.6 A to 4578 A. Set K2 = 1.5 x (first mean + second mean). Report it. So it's 72.8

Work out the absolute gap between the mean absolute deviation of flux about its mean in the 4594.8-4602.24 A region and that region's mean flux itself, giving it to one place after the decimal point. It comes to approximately 23.4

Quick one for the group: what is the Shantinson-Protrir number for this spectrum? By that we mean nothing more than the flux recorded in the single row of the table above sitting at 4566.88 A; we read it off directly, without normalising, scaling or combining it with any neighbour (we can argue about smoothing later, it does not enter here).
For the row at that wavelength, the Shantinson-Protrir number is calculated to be 24.8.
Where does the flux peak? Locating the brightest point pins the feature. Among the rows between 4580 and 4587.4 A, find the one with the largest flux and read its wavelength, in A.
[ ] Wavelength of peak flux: 4582.68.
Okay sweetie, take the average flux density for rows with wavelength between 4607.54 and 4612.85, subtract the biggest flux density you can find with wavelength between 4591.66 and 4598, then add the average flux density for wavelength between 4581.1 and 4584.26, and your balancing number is 24.5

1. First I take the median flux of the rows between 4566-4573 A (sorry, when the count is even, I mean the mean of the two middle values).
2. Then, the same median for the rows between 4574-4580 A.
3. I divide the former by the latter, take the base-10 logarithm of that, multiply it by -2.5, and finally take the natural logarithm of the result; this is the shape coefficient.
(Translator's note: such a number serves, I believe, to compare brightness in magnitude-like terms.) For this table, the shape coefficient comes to -3.9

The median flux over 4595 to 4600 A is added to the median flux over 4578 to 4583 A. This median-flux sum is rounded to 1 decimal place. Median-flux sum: 47.5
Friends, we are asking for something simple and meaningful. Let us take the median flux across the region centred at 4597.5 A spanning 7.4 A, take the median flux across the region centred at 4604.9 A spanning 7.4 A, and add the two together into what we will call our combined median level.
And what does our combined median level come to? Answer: 48.4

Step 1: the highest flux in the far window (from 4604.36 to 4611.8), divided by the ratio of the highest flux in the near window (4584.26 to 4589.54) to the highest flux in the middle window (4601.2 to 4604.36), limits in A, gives 26.7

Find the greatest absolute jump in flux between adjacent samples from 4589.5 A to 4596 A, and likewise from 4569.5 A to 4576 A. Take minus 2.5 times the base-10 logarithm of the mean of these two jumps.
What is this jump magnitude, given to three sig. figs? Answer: -1.14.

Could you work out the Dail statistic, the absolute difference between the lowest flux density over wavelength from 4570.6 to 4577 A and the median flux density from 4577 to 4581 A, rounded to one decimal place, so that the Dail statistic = 0.4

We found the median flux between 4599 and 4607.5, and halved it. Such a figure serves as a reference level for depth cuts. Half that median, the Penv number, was 12.0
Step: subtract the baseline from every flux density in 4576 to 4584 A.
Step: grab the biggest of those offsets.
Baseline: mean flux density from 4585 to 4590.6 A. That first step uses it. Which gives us 2.3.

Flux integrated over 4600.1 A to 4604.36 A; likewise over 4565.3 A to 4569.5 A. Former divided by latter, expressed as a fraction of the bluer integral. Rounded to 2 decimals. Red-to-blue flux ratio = 0.94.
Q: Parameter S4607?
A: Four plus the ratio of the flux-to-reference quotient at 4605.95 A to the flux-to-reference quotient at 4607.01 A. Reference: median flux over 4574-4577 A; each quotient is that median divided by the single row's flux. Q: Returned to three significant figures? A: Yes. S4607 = 5.07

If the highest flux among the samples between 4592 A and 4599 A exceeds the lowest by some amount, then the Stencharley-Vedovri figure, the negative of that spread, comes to -2.9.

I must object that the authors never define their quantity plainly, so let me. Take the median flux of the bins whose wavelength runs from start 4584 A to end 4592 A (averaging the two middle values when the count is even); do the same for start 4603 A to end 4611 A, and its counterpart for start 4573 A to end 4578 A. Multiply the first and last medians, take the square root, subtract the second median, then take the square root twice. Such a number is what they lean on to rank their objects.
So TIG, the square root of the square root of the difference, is 0.62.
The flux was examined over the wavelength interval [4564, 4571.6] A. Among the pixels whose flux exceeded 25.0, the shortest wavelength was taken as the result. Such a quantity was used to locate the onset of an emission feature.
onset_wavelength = 4567.93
